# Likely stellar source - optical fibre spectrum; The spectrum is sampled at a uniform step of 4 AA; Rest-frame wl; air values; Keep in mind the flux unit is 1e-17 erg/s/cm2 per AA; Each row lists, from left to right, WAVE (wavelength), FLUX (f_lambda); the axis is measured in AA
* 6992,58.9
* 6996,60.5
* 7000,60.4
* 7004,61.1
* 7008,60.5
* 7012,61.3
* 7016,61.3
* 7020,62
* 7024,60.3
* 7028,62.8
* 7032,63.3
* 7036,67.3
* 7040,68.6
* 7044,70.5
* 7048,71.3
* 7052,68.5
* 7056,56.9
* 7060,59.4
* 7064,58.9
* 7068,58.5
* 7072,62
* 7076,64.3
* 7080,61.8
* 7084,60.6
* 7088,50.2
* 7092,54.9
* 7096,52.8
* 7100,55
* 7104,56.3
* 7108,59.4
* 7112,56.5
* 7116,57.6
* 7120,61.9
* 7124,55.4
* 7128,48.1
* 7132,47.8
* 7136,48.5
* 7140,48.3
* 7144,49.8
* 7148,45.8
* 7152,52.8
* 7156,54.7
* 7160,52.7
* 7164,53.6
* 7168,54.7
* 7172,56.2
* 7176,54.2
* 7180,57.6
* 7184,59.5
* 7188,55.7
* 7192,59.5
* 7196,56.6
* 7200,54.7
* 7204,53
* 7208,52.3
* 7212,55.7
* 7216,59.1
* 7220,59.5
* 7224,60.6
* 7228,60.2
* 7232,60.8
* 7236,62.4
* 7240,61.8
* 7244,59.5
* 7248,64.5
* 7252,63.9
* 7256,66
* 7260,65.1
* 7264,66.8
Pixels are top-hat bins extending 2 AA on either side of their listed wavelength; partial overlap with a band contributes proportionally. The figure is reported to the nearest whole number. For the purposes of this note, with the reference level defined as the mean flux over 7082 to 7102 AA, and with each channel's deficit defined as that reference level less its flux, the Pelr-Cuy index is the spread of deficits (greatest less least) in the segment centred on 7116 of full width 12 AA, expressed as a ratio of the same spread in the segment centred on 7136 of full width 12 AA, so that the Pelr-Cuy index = 8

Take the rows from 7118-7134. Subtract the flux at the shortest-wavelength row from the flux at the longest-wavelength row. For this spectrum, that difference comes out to -14.1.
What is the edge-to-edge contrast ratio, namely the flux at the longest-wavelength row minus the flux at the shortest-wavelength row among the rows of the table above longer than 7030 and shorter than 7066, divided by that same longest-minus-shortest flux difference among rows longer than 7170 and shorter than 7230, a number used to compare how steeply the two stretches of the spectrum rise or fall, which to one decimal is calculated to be -1.1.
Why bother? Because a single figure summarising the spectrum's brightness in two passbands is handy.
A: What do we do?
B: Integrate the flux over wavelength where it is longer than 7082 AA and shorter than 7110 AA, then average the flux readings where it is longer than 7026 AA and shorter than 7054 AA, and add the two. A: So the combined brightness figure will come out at 1624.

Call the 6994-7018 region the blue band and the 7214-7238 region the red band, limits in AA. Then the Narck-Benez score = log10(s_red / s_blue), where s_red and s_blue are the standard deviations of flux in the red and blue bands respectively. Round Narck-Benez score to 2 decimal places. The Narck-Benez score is 0.43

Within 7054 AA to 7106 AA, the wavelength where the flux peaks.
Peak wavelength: 7076 AA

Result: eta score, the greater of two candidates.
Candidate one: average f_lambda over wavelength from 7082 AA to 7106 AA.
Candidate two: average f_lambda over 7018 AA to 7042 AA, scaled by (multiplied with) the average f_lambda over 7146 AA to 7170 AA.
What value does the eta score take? 3355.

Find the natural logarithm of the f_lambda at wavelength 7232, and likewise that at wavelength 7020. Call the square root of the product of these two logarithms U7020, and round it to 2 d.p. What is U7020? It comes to 4.12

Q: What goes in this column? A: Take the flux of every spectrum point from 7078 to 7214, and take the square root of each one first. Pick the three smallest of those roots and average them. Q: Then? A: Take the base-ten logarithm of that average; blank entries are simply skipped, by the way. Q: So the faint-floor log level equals 0.84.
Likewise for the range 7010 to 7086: 0.88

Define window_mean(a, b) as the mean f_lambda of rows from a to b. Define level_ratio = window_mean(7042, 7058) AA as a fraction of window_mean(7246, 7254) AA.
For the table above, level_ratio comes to 1.04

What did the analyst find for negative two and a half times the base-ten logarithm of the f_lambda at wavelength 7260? -4.53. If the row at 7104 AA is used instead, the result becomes -4.38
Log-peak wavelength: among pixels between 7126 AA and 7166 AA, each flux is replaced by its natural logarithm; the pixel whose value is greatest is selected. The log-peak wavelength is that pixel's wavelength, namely 7156 AA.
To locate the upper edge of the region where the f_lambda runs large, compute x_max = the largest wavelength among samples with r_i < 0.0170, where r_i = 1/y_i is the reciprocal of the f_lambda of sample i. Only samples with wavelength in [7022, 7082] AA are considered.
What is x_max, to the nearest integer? 7080 AA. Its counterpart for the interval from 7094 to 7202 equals 7192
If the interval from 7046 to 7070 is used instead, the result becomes 7064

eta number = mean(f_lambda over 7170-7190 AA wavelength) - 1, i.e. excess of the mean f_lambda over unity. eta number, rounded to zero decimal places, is 56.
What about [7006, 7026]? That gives 60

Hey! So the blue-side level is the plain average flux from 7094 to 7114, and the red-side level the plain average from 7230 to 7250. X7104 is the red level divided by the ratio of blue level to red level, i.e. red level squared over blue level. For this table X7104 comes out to 68.2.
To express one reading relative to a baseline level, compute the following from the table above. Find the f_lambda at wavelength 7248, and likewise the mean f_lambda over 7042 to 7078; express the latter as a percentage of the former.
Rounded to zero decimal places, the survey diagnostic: 98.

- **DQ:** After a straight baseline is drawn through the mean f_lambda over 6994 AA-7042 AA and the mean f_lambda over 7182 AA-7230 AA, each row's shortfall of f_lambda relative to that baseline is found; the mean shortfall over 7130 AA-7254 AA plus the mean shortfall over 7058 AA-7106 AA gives 4.4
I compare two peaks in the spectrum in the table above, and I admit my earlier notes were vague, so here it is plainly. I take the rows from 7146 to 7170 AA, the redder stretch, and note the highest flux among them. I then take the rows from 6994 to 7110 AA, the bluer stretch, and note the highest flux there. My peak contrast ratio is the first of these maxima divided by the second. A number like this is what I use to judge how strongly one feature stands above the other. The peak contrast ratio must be 0.77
